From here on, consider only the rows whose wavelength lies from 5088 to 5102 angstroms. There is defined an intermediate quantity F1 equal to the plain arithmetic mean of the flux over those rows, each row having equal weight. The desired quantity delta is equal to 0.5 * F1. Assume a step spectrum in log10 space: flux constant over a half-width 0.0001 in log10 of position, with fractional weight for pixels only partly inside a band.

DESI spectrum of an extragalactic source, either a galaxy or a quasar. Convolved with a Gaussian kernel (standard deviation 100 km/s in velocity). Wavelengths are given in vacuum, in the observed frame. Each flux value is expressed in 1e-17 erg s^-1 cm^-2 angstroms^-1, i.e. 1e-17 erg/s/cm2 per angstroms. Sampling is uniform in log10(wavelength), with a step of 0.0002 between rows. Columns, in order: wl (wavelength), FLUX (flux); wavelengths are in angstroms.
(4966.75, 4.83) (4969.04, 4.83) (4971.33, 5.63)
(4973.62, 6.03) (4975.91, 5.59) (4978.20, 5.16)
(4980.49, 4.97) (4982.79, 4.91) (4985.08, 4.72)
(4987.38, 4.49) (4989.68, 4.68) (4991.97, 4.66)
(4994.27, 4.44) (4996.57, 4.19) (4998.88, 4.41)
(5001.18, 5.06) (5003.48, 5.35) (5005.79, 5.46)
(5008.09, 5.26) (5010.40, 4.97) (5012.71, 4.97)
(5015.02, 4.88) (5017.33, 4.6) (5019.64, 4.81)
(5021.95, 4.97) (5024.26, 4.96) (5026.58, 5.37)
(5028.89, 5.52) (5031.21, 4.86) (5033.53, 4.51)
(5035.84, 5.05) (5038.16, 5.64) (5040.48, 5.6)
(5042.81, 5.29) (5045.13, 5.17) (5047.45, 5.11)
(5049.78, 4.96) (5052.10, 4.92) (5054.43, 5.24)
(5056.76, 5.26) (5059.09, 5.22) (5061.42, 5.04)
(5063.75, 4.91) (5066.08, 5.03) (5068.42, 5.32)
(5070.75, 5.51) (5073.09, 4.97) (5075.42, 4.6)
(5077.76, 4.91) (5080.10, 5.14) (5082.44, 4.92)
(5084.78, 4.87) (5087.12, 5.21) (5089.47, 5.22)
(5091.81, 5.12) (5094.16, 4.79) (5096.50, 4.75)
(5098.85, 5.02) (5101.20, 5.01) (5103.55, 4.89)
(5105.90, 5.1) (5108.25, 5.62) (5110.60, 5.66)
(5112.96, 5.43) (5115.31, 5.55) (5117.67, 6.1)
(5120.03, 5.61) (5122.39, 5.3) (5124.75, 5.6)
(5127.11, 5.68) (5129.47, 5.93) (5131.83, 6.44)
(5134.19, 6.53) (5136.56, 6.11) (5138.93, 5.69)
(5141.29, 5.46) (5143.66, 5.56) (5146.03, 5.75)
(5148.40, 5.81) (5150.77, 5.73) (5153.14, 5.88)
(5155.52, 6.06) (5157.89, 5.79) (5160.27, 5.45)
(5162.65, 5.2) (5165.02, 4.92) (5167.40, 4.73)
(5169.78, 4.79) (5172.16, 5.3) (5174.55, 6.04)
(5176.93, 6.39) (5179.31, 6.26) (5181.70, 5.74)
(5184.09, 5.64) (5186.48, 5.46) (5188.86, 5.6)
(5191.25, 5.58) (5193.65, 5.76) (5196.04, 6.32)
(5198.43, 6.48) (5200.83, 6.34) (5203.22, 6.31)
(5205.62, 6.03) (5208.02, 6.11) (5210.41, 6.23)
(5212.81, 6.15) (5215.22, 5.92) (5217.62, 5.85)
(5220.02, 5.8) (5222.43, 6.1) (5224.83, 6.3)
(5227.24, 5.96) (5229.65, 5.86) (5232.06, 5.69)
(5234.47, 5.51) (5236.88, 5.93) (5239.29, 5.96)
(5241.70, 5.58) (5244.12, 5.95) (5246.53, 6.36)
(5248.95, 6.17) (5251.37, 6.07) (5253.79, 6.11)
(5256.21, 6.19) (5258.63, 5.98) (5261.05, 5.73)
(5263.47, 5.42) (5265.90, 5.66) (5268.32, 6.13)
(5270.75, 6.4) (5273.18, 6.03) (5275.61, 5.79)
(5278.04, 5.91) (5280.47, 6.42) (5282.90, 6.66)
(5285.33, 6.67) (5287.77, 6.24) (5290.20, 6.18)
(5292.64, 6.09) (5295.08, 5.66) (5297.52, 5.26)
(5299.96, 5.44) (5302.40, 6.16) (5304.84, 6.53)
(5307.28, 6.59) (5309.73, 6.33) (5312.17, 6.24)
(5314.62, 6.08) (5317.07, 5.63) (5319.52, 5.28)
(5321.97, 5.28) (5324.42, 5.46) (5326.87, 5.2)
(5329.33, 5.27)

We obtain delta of 2.49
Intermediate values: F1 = 5.0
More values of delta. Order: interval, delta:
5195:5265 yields 3.01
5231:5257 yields 2.98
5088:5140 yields 2.75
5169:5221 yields 2.96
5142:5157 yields 2.90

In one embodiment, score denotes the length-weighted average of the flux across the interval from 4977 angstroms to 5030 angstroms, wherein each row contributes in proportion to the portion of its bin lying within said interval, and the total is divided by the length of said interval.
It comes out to 4.9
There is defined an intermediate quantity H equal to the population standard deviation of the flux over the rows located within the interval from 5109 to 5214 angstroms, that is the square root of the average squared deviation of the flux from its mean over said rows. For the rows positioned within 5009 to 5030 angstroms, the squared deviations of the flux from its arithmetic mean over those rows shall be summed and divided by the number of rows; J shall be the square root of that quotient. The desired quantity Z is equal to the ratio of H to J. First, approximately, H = 0.4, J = 0.26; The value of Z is 1.6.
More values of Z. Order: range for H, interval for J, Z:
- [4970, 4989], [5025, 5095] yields 1.8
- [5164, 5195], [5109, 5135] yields 1.3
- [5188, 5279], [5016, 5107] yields 1.0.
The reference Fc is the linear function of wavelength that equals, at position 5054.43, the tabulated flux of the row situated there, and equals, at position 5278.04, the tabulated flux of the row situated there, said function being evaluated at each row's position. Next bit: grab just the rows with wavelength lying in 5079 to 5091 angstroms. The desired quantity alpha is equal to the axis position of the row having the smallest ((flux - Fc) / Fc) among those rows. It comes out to 5084.78 angstroms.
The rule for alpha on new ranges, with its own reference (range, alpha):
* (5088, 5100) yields 5096.50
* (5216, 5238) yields 5234.47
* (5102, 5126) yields 5103.55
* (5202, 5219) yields 5217.62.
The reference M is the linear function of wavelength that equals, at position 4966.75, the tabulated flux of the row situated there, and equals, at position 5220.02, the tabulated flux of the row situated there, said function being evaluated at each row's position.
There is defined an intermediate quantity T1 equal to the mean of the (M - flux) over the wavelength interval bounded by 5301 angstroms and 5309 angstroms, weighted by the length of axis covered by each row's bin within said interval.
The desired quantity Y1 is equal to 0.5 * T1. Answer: -0.14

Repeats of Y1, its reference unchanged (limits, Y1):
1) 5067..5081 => 0.08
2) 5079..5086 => 0.15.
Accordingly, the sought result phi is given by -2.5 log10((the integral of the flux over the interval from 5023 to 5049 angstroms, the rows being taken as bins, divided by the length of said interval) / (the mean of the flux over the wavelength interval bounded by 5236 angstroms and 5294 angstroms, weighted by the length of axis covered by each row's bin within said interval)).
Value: 0.171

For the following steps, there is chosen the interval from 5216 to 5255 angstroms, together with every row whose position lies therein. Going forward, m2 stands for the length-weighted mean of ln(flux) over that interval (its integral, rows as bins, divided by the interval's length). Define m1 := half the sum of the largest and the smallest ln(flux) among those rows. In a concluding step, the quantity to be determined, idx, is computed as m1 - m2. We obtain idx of -0.0043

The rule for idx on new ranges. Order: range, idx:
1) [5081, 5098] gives -0.0007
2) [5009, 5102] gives -0.0012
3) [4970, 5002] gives 0.0263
